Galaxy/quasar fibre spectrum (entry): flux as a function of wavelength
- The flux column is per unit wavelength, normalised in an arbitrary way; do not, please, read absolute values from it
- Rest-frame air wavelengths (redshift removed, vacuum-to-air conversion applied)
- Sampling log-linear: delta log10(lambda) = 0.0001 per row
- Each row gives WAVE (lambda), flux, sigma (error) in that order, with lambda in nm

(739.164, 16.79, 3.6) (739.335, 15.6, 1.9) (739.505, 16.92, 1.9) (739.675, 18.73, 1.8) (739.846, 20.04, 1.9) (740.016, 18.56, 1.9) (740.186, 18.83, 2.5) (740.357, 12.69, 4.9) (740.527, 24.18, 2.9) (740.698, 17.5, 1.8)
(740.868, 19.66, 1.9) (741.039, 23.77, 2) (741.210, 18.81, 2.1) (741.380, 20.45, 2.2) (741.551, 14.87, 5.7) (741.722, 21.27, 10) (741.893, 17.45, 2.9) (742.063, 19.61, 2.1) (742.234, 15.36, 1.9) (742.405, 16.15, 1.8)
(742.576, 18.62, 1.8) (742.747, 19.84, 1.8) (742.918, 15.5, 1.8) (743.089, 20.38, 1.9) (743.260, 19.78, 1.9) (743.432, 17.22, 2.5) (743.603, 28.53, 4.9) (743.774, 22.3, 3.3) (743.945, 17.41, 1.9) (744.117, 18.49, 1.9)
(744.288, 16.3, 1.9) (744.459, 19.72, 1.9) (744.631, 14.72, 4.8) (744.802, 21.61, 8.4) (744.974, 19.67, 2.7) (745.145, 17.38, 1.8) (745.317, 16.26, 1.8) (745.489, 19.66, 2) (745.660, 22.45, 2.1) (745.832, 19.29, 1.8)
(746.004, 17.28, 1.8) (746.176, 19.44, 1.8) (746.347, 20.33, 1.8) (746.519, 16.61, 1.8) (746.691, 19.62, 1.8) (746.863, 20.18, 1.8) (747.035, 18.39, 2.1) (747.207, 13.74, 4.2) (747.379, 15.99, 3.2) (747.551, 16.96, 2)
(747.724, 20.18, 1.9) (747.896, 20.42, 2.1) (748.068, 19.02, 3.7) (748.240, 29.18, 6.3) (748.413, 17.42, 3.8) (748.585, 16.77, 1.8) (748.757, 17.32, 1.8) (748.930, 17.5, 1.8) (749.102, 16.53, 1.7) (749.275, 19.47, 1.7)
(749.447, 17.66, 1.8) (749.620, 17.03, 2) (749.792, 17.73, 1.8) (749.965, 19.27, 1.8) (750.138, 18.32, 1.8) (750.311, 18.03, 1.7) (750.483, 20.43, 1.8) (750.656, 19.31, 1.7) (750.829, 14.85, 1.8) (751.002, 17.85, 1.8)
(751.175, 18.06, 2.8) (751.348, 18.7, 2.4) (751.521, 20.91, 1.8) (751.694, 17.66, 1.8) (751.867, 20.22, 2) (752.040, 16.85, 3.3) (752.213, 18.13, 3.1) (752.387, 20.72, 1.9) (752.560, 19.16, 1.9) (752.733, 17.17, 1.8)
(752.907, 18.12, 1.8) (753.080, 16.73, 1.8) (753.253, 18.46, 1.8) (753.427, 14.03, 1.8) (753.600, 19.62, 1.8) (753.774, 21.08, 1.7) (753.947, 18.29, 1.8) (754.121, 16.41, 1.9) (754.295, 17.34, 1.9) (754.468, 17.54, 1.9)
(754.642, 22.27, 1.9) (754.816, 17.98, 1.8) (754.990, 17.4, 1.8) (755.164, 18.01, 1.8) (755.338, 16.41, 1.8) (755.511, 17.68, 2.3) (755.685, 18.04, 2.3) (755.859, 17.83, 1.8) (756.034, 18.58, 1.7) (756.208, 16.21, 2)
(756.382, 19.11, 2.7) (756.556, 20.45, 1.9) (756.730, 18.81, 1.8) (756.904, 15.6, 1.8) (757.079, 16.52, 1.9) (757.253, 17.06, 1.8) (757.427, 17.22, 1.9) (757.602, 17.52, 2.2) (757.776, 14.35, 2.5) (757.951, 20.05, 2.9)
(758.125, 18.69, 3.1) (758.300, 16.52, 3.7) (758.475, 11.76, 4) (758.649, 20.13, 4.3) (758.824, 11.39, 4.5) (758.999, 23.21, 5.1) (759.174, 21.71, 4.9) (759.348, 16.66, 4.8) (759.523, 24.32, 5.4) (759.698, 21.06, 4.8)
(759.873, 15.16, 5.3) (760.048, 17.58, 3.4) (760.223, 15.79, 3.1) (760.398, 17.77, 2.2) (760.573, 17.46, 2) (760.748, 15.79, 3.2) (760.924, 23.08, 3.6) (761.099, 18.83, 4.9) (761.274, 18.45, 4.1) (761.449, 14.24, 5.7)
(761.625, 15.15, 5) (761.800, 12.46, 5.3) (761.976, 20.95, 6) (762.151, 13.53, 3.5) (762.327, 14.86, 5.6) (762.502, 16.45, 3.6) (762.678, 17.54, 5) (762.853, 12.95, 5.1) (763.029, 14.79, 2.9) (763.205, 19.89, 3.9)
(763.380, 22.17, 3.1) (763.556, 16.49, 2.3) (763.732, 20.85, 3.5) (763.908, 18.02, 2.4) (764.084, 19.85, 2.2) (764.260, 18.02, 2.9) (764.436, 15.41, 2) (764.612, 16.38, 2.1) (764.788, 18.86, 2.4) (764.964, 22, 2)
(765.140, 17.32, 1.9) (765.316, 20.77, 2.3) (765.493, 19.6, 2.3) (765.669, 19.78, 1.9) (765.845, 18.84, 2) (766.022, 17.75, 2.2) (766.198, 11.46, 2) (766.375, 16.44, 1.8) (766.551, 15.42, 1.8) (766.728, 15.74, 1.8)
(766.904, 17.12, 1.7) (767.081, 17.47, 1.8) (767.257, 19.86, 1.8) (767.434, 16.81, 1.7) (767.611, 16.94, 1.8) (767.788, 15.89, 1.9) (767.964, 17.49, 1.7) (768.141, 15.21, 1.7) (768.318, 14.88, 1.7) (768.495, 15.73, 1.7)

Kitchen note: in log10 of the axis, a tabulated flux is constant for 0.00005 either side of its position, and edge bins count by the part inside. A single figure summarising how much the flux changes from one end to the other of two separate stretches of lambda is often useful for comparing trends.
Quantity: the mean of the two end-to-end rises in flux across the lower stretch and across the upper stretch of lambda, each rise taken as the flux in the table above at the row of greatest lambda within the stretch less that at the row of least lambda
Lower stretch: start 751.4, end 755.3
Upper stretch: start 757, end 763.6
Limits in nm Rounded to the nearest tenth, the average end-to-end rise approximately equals -1.5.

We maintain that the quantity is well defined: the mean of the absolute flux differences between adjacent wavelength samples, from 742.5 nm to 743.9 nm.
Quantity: 4.45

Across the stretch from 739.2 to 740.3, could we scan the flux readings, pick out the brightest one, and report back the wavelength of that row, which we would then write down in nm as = 739.846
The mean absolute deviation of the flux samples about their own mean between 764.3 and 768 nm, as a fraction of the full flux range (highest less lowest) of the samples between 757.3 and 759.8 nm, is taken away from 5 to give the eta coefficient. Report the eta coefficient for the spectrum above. 4.87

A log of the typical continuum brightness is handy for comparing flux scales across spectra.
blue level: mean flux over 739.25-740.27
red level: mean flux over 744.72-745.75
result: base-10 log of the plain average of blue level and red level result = 1.274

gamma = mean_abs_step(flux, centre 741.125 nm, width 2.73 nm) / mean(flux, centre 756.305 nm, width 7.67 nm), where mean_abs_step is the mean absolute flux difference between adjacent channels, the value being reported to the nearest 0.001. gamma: 0.230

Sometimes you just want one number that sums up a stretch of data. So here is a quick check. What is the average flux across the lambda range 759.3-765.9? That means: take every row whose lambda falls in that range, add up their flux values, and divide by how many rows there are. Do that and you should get 17.9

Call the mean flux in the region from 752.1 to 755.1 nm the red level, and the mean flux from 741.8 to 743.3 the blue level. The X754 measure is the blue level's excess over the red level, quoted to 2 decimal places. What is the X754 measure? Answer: -0.19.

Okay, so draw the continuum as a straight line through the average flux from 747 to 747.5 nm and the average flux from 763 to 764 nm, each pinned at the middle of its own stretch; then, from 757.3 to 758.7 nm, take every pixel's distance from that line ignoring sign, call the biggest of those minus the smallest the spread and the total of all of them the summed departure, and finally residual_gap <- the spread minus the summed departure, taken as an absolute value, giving 11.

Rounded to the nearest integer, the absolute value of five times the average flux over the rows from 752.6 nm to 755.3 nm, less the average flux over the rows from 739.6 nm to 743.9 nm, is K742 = 71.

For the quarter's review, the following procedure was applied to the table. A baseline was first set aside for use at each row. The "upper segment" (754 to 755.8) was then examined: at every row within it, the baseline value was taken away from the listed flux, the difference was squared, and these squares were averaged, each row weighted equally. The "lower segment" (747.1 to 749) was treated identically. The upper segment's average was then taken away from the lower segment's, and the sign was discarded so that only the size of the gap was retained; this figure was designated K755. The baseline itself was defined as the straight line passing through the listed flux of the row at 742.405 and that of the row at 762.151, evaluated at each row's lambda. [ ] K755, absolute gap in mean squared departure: 11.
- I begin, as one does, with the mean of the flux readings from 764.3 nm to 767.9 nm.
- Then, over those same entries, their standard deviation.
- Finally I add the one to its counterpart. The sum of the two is 19.8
